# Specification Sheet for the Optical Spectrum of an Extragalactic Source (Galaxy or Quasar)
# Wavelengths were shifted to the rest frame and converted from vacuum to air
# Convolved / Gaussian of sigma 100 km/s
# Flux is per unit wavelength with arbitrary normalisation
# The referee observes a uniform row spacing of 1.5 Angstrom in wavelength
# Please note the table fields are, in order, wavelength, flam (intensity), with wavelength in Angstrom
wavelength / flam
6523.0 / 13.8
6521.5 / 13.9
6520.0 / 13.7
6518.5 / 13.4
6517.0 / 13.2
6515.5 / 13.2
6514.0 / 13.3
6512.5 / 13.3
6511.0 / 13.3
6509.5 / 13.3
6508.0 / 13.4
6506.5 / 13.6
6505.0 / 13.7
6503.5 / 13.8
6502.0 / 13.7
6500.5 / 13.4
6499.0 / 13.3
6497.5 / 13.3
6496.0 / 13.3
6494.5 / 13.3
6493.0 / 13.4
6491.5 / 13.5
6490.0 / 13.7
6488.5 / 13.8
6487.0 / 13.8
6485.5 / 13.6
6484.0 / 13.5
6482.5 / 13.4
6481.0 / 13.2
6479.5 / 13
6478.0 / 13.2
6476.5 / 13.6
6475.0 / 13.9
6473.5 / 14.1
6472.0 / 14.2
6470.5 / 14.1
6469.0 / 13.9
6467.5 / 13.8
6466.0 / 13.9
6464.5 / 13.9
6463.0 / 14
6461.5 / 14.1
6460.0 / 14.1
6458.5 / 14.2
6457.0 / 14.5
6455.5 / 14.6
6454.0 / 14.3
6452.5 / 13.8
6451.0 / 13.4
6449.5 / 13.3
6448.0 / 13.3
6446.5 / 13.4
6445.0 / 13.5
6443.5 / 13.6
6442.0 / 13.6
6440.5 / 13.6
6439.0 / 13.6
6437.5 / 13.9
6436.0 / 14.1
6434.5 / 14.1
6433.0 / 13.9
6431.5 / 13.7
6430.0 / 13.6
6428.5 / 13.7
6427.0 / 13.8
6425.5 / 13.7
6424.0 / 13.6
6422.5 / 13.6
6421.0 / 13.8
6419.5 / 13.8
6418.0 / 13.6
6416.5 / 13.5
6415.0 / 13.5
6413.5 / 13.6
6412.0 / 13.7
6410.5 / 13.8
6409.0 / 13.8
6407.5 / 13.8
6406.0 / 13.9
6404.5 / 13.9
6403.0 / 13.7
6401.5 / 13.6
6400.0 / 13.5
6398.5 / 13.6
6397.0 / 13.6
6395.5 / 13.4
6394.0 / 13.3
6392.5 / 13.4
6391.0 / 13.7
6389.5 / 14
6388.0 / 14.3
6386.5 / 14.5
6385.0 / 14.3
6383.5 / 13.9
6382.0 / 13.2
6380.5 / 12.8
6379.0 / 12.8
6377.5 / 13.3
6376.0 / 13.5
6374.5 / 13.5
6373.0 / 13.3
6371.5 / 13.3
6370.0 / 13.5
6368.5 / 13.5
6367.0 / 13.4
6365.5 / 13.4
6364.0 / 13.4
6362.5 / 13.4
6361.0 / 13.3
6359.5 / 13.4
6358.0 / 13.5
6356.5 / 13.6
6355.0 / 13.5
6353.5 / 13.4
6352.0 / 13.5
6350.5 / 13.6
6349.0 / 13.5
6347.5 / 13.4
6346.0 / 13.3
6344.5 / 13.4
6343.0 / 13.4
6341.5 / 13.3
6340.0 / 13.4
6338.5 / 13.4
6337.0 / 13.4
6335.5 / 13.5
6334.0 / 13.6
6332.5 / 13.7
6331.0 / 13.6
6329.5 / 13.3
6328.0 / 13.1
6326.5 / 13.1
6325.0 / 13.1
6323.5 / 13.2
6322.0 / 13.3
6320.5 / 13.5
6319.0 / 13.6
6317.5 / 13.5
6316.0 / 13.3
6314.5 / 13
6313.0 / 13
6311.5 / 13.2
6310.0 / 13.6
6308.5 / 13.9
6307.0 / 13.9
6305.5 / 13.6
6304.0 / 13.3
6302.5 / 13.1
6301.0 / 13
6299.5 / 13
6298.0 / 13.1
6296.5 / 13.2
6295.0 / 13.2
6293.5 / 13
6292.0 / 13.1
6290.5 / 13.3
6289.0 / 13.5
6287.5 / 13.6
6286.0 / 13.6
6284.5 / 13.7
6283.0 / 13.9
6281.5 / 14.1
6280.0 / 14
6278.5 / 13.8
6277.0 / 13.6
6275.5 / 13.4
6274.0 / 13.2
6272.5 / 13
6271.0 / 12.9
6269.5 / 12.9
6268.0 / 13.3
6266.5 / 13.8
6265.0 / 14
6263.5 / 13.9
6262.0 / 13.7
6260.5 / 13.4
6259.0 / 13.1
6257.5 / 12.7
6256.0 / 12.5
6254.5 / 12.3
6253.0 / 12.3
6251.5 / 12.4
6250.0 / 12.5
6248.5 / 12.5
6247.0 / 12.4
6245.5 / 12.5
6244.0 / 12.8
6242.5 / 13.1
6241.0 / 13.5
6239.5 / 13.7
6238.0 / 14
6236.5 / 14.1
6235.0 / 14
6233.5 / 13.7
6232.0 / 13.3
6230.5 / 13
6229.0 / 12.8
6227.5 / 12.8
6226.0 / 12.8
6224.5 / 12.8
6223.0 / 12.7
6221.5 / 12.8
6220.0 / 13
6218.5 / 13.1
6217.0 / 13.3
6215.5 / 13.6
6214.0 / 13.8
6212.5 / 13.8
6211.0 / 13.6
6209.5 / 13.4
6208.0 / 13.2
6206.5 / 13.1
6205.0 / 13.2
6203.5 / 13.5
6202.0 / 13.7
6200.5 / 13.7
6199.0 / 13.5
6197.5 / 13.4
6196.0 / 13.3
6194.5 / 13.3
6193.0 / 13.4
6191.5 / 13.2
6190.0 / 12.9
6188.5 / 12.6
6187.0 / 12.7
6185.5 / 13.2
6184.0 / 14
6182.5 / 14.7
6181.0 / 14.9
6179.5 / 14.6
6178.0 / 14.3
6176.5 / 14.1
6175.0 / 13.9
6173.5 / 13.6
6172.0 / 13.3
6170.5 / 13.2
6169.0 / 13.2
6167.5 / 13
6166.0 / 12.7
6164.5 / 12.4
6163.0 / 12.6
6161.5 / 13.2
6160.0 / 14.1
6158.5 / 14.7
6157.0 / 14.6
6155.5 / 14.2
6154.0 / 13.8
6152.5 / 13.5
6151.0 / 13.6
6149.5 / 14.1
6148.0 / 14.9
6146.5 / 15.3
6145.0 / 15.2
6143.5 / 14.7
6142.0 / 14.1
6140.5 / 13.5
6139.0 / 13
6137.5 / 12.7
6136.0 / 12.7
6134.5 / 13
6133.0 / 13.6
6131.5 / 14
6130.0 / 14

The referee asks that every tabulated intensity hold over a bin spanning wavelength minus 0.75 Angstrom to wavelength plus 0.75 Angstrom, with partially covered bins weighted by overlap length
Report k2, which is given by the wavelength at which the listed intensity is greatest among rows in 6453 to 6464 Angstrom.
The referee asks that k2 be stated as 6455.5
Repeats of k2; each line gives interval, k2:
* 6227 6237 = 6236.5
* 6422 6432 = 6427.0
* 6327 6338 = 6332.5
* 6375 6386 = 6385.0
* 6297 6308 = 6307.0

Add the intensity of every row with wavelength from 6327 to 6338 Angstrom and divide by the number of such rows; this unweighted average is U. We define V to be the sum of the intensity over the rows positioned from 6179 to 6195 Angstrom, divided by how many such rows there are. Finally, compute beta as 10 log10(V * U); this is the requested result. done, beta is 22.6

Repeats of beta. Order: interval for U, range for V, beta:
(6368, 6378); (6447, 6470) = 22.7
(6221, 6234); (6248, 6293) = 22.4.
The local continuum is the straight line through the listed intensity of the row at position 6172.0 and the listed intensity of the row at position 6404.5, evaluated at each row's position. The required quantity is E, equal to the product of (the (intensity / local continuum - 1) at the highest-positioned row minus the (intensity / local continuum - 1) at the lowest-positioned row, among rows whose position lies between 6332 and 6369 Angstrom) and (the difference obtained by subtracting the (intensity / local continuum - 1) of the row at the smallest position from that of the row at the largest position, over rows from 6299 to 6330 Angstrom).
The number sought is -0.0003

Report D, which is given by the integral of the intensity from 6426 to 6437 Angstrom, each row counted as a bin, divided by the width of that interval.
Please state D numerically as 13.8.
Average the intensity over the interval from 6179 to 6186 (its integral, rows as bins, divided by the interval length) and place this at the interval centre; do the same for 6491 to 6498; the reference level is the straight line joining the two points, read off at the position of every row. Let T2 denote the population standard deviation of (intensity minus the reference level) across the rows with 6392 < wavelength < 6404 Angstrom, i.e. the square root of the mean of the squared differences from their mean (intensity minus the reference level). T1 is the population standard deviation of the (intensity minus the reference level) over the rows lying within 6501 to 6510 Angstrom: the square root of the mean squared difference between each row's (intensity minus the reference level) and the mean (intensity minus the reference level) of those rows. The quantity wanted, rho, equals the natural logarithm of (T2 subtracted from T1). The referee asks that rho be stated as -3.4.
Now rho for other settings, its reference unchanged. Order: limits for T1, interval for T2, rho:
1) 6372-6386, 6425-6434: -1.0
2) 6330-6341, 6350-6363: -4.1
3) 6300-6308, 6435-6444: -1.9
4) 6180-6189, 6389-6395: -0.5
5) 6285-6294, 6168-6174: -2.8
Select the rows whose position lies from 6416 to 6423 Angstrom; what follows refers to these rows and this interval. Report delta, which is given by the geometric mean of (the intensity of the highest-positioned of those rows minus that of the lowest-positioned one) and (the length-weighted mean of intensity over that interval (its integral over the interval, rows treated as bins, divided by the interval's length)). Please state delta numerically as 1.2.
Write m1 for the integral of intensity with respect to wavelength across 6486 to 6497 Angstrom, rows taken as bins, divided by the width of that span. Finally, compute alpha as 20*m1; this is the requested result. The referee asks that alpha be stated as 271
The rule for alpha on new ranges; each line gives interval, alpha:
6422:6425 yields 272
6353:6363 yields 269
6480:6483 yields 265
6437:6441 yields 274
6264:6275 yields 266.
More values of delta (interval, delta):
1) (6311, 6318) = 2.0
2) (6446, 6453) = 2.3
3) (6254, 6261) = 3.8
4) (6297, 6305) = 1.6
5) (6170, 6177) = 3.5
